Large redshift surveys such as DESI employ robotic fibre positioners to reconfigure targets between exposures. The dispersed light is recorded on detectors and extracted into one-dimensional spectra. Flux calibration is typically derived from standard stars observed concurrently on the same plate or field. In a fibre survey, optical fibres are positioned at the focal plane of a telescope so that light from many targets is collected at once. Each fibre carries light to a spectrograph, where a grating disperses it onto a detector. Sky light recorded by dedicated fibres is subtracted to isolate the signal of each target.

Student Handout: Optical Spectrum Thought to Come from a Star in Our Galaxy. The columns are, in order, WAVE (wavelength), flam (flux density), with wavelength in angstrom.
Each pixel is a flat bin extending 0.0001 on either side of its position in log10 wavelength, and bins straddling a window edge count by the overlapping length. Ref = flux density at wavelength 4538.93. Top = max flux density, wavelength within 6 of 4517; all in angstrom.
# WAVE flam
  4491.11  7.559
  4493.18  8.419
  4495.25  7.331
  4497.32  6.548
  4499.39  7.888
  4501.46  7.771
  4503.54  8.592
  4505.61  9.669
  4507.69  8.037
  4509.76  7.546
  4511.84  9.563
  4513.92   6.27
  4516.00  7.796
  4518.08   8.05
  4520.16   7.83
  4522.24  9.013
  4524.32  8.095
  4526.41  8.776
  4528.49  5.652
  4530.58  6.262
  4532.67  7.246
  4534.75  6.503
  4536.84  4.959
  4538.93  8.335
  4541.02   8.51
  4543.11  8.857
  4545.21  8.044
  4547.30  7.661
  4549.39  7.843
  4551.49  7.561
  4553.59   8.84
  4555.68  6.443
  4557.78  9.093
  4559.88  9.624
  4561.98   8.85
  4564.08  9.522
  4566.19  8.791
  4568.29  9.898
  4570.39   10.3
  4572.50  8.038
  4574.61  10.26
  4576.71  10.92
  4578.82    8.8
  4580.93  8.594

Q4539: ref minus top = -1.2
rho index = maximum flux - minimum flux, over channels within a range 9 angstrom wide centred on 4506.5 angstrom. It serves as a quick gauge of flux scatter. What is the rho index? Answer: 2.12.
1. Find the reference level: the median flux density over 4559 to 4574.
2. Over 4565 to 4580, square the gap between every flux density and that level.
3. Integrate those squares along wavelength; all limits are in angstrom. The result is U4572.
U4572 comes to 14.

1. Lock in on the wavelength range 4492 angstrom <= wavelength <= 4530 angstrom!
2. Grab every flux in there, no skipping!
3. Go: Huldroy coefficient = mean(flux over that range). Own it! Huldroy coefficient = 7.9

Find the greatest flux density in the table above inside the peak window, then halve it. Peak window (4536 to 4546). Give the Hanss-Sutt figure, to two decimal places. 4.43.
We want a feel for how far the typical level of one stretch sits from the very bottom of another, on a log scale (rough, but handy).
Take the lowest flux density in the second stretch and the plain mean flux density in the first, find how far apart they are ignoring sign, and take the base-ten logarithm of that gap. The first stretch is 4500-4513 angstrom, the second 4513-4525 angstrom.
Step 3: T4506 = 0.35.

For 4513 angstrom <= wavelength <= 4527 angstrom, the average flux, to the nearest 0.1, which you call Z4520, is 8.0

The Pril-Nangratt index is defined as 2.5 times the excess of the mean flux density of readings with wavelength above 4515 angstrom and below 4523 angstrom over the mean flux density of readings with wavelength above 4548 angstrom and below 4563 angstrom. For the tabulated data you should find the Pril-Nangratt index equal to -0.4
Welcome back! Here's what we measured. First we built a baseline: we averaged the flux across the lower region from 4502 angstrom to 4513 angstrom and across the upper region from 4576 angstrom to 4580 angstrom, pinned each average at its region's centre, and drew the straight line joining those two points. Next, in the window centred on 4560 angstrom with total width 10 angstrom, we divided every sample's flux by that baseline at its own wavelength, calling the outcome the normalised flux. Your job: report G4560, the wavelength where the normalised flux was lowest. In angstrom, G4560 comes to 4555.68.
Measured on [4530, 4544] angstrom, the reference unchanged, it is 4536.84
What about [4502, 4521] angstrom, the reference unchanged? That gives 4513.92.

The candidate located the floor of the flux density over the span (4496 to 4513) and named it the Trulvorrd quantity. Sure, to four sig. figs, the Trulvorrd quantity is 6.548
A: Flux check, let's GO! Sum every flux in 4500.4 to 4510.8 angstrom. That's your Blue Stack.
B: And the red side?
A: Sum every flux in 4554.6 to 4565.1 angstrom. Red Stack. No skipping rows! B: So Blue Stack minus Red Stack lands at -1.9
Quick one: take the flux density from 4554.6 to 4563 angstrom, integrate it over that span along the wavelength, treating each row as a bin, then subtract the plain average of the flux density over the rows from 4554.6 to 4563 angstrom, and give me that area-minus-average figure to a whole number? 63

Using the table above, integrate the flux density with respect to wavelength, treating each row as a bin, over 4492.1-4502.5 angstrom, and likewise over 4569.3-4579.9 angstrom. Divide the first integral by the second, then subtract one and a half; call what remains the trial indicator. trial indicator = -0.73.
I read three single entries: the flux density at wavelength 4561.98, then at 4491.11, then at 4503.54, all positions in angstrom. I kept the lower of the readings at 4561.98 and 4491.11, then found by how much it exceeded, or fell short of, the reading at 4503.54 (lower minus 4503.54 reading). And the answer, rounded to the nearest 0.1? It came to -1.0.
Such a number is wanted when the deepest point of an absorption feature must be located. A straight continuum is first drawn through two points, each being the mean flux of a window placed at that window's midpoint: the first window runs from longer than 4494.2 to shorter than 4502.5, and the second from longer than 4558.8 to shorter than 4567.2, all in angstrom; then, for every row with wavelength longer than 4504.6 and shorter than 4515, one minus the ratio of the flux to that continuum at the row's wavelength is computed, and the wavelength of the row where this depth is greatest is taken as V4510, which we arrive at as 4513.92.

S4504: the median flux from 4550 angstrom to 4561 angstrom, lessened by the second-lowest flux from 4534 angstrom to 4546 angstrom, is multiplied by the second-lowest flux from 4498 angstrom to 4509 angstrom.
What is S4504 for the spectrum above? 18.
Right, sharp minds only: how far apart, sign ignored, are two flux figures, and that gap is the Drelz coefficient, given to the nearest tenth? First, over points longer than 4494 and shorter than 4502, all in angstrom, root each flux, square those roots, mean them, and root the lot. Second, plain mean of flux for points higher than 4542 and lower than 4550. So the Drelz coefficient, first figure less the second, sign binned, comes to 5.4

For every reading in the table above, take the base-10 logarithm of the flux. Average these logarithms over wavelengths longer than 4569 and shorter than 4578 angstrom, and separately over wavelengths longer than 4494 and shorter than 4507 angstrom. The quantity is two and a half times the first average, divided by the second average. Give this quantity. 2.76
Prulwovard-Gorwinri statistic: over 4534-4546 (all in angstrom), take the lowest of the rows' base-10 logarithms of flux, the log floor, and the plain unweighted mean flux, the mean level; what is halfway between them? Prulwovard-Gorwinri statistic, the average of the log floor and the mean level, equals 4.12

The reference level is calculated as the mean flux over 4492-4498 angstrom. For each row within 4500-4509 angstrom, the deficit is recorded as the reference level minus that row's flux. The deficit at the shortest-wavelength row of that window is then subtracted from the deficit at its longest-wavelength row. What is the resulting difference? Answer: -0.3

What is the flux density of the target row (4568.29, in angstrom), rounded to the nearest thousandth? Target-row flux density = 9.898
